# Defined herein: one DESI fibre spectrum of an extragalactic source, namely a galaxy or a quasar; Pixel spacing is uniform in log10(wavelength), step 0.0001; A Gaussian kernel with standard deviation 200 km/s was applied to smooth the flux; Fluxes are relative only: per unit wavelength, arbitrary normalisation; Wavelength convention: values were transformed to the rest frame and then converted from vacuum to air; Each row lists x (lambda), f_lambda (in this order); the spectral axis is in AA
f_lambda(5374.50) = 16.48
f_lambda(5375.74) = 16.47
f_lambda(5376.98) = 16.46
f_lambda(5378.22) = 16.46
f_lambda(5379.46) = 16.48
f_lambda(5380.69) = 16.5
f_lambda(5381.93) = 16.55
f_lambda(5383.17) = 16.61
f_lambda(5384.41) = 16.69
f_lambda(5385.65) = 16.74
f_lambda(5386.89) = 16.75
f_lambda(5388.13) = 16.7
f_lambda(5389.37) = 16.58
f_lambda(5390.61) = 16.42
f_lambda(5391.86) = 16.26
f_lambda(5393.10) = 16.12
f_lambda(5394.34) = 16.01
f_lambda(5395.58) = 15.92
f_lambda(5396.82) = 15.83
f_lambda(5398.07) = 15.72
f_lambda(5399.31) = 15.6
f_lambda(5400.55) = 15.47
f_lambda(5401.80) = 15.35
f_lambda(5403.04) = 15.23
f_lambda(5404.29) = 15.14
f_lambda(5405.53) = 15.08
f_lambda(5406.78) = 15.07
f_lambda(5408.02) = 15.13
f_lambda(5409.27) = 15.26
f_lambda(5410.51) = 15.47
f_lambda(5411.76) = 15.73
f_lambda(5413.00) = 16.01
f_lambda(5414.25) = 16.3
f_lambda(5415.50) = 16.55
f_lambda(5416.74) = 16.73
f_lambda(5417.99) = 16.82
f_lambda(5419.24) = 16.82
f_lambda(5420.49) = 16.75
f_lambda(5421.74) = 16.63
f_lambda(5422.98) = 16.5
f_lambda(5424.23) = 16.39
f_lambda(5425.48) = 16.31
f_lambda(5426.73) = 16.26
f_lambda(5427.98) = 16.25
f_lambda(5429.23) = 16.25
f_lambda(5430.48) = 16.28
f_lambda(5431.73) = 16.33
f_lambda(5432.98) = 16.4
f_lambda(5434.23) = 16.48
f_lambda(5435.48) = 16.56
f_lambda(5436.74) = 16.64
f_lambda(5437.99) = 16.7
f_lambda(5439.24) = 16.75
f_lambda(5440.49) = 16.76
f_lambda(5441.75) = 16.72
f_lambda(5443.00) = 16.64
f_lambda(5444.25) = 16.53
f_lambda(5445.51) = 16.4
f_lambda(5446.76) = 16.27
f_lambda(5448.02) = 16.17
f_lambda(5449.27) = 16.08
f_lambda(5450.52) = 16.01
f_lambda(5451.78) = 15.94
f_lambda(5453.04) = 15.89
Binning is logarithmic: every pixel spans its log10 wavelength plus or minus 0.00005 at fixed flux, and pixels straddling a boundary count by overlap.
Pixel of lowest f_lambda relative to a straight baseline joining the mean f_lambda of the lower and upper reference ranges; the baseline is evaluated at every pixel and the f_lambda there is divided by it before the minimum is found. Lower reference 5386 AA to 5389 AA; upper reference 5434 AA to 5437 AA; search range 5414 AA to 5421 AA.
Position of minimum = 5414.25 AA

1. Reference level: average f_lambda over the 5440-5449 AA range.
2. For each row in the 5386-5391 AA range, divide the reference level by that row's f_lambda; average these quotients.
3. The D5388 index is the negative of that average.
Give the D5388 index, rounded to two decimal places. -0.99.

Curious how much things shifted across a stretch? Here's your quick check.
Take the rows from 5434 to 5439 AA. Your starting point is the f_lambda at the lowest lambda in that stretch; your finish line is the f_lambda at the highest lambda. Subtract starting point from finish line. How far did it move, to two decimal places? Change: 0.22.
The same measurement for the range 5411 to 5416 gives 0.82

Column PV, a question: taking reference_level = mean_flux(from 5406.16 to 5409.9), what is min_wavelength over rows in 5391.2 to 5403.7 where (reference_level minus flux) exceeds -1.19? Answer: 5391.86 AA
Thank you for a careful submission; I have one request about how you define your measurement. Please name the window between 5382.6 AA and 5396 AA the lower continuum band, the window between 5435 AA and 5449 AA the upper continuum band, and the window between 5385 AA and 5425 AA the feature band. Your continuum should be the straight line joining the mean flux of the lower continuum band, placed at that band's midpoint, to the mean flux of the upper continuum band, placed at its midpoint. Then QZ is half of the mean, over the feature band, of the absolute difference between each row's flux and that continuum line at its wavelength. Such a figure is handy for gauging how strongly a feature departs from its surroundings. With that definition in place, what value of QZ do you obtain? 0.29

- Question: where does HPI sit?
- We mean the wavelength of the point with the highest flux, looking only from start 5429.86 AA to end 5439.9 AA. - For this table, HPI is 5439.24 AA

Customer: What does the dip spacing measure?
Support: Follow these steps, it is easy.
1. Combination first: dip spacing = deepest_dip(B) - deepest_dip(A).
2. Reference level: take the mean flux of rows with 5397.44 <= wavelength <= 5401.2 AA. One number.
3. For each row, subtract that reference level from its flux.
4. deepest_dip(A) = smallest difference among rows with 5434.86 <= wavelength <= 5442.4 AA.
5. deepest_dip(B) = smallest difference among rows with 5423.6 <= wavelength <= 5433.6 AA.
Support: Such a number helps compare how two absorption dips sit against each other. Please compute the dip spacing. -0.3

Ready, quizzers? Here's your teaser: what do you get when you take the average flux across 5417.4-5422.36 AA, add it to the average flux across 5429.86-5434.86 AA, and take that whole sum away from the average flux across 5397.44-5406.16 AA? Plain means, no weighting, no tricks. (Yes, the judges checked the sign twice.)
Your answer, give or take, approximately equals -17.8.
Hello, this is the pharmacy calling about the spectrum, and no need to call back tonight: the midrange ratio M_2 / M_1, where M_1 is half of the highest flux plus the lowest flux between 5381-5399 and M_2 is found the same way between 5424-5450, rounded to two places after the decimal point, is 1.01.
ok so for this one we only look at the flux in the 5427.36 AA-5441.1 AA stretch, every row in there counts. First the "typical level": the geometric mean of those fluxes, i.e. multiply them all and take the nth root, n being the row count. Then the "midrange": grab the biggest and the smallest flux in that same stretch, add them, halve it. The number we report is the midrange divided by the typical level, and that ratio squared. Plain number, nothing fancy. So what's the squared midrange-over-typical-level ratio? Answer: 1.00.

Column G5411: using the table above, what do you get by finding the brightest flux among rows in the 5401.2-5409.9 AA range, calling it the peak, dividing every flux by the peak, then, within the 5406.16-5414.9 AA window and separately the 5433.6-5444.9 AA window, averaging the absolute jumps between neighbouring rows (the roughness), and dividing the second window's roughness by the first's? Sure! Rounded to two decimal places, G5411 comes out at 0.31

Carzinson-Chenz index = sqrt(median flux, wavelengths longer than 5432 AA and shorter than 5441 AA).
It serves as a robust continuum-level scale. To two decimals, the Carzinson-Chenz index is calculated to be 4.08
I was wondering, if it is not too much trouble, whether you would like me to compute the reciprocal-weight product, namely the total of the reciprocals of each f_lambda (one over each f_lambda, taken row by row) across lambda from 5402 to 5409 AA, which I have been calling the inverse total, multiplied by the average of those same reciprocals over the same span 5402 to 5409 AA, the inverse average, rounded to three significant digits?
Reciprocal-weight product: 0.0218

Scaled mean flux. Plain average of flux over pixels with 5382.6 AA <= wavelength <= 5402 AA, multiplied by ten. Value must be 162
